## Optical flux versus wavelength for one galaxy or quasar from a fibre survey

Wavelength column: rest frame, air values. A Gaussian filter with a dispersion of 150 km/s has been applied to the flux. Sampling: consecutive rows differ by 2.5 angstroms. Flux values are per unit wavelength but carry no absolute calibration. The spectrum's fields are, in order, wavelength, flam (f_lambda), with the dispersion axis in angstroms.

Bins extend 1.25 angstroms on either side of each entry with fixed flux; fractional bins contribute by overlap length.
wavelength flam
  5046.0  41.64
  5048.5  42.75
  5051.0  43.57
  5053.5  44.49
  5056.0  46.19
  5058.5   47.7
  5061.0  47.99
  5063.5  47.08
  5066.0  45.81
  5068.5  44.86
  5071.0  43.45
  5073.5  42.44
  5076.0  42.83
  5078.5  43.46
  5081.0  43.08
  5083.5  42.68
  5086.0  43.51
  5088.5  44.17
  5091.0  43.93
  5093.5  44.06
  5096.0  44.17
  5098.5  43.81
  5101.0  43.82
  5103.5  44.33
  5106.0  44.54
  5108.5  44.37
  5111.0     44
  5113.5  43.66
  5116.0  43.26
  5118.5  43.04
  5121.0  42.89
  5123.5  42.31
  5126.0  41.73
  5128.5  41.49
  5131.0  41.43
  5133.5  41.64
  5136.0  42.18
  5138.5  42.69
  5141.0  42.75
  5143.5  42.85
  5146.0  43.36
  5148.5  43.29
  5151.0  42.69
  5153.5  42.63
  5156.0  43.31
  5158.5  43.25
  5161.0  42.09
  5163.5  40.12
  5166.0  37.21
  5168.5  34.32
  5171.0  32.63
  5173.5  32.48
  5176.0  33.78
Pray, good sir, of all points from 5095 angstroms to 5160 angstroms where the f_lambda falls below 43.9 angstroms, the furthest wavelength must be 5158.5 angstroms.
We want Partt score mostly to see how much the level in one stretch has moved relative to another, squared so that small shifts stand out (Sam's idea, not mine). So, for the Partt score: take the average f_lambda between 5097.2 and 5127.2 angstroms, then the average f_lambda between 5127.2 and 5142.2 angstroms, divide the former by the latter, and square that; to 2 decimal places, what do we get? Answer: 1.07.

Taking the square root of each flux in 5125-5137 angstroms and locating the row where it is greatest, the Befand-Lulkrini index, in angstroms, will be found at 5136.0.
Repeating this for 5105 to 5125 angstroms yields 5106.0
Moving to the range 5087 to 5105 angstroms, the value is 5103.5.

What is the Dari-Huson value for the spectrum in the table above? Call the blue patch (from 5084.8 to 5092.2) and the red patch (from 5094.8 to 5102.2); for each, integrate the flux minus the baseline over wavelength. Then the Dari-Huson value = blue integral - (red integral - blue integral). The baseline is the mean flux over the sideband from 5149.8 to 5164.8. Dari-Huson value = 11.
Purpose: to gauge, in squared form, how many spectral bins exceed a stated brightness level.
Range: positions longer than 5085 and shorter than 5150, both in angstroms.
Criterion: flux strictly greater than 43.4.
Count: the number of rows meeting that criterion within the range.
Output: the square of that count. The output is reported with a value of 144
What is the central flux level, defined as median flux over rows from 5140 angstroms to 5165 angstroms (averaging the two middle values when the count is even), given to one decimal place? 42.8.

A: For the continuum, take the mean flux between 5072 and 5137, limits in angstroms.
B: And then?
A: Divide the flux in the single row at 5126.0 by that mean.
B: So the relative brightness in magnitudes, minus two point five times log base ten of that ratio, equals 0.037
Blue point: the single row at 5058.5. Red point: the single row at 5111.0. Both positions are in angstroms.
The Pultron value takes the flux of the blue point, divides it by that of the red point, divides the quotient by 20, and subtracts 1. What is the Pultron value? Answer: -0.946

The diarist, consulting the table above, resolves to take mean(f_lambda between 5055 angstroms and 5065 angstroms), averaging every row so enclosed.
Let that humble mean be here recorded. 47.2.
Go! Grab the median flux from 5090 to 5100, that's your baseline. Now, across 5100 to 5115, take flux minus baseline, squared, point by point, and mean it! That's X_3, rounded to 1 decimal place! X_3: 0.1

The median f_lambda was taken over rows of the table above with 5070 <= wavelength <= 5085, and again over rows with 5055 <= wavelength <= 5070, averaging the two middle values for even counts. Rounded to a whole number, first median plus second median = 90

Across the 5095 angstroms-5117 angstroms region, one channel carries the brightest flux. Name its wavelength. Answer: 5106.0 angstroms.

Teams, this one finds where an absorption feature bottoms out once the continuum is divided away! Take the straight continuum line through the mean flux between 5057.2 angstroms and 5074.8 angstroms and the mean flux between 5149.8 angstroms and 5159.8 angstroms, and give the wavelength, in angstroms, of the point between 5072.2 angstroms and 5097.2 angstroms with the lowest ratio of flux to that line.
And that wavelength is 5073.5 angstroms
